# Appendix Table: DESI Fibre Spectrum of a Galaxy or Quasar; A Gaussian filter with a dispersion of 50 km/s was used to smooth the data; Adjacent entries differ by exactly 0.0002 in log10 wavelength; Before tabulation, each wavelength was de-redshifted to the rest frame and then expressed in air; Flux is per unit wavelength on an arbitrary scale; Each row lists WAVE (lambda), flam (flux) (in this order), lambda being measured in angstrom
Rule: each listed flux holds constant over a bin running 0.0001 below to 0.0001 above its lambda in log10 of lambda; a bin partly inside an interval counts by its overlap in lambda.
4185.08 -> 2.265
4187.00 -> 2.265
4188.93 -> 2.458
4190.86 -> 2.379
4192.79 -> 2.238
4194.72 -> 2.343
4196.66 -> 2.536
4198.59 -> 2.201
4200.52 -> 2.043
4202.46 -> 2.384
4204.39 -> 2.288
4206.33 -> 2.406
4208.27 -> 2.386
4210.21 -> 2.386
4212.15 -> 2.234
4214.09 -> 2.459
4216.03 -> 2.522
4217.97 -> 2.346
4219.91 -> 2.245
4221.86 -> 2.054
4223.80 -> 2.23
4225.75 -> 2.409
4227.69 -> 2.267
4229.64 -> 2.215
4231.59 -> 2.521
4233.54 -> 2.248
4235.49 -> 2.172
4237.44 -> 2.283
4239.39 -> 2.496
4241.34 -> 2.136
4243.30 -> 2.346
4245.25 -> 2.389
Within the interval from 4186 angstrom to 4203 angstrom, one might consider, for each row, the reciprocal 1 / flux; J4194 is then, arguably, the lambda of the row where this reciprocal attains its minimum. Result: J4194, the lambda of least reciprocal 4196.66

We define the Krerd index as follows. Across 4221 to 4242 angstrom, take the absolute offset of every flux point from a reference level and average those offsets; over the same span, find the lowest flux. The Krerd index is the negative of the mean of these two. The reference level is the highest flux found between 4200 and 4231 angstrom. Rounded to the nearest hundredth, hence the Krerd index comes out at -1.15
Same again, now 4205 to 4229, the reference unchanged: -1.12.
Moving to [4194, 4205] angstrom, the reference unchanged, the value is -1.14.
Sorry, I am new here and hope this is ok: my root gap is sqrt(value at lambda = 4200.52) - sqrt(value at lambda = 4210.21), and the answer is -0.12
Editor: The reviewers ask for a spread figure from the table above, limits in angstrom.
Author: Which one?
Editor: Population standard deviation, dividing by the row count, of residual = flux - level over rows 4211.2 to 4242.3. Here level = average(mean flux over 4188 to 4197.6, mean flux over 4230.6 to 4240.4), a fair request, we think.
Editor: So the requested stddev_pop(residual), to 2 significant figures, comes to 0.14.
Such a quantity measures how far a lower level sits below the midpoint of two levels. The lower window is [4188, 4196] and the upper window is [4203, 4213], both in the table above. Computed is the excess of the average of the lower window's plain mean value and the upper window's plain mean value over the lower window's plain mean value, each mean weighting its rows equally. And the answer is -0.01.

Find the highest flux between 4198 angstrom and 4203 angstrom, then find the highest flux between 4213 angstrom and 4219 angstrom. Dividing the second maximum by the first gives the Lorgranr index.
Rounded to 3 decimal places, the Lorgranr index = 1.058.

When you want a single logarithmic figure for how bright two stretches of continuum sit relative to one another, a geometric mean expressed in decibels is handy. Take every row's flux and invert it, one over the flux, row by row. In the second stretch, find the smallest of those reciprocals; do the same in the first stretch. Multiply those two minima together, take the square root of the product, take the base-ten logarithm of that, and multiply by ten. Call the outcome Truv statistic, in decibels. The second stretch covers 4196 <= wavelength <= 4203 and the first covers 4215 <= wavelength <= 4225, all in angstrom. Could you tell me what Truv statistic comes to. -4.03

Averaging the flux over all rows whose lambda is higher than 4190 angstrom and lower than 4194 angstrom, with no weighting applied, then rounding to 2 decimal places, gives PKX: 2.31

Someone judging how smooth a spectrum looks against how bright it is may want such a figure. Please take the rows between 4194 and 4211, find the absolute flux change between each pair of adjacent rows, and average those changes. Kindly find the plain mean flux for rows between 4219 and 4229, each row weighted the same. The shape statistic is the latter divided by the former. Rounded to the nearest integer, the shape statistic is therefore 14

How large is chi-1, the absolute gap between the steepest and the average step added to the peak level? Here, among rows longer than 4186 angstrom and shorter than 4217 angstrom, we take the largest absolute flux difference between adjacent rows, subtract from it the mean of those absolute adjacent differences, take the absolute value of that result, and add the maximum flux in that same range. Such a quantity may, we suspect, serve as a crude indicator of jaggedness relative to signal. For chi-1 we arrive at 2.73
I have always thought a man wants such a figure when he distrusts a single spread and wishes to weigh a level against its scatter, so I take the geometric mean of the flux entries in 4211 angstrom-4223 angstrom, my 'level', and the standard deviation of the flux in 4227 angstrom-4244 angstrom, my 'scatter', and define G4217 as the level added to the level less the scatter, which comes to 4.48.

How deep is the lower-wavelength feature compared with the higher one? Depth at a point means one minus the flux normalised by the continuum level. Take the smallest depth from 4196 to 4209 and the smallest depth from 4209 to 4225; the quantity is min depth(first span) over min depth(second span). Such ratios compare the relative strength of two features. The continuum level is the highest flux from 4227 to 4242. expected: 15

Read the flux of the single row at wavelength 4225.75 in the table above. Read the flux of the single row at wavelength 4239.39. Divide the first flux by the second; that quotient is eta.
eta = 0.97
